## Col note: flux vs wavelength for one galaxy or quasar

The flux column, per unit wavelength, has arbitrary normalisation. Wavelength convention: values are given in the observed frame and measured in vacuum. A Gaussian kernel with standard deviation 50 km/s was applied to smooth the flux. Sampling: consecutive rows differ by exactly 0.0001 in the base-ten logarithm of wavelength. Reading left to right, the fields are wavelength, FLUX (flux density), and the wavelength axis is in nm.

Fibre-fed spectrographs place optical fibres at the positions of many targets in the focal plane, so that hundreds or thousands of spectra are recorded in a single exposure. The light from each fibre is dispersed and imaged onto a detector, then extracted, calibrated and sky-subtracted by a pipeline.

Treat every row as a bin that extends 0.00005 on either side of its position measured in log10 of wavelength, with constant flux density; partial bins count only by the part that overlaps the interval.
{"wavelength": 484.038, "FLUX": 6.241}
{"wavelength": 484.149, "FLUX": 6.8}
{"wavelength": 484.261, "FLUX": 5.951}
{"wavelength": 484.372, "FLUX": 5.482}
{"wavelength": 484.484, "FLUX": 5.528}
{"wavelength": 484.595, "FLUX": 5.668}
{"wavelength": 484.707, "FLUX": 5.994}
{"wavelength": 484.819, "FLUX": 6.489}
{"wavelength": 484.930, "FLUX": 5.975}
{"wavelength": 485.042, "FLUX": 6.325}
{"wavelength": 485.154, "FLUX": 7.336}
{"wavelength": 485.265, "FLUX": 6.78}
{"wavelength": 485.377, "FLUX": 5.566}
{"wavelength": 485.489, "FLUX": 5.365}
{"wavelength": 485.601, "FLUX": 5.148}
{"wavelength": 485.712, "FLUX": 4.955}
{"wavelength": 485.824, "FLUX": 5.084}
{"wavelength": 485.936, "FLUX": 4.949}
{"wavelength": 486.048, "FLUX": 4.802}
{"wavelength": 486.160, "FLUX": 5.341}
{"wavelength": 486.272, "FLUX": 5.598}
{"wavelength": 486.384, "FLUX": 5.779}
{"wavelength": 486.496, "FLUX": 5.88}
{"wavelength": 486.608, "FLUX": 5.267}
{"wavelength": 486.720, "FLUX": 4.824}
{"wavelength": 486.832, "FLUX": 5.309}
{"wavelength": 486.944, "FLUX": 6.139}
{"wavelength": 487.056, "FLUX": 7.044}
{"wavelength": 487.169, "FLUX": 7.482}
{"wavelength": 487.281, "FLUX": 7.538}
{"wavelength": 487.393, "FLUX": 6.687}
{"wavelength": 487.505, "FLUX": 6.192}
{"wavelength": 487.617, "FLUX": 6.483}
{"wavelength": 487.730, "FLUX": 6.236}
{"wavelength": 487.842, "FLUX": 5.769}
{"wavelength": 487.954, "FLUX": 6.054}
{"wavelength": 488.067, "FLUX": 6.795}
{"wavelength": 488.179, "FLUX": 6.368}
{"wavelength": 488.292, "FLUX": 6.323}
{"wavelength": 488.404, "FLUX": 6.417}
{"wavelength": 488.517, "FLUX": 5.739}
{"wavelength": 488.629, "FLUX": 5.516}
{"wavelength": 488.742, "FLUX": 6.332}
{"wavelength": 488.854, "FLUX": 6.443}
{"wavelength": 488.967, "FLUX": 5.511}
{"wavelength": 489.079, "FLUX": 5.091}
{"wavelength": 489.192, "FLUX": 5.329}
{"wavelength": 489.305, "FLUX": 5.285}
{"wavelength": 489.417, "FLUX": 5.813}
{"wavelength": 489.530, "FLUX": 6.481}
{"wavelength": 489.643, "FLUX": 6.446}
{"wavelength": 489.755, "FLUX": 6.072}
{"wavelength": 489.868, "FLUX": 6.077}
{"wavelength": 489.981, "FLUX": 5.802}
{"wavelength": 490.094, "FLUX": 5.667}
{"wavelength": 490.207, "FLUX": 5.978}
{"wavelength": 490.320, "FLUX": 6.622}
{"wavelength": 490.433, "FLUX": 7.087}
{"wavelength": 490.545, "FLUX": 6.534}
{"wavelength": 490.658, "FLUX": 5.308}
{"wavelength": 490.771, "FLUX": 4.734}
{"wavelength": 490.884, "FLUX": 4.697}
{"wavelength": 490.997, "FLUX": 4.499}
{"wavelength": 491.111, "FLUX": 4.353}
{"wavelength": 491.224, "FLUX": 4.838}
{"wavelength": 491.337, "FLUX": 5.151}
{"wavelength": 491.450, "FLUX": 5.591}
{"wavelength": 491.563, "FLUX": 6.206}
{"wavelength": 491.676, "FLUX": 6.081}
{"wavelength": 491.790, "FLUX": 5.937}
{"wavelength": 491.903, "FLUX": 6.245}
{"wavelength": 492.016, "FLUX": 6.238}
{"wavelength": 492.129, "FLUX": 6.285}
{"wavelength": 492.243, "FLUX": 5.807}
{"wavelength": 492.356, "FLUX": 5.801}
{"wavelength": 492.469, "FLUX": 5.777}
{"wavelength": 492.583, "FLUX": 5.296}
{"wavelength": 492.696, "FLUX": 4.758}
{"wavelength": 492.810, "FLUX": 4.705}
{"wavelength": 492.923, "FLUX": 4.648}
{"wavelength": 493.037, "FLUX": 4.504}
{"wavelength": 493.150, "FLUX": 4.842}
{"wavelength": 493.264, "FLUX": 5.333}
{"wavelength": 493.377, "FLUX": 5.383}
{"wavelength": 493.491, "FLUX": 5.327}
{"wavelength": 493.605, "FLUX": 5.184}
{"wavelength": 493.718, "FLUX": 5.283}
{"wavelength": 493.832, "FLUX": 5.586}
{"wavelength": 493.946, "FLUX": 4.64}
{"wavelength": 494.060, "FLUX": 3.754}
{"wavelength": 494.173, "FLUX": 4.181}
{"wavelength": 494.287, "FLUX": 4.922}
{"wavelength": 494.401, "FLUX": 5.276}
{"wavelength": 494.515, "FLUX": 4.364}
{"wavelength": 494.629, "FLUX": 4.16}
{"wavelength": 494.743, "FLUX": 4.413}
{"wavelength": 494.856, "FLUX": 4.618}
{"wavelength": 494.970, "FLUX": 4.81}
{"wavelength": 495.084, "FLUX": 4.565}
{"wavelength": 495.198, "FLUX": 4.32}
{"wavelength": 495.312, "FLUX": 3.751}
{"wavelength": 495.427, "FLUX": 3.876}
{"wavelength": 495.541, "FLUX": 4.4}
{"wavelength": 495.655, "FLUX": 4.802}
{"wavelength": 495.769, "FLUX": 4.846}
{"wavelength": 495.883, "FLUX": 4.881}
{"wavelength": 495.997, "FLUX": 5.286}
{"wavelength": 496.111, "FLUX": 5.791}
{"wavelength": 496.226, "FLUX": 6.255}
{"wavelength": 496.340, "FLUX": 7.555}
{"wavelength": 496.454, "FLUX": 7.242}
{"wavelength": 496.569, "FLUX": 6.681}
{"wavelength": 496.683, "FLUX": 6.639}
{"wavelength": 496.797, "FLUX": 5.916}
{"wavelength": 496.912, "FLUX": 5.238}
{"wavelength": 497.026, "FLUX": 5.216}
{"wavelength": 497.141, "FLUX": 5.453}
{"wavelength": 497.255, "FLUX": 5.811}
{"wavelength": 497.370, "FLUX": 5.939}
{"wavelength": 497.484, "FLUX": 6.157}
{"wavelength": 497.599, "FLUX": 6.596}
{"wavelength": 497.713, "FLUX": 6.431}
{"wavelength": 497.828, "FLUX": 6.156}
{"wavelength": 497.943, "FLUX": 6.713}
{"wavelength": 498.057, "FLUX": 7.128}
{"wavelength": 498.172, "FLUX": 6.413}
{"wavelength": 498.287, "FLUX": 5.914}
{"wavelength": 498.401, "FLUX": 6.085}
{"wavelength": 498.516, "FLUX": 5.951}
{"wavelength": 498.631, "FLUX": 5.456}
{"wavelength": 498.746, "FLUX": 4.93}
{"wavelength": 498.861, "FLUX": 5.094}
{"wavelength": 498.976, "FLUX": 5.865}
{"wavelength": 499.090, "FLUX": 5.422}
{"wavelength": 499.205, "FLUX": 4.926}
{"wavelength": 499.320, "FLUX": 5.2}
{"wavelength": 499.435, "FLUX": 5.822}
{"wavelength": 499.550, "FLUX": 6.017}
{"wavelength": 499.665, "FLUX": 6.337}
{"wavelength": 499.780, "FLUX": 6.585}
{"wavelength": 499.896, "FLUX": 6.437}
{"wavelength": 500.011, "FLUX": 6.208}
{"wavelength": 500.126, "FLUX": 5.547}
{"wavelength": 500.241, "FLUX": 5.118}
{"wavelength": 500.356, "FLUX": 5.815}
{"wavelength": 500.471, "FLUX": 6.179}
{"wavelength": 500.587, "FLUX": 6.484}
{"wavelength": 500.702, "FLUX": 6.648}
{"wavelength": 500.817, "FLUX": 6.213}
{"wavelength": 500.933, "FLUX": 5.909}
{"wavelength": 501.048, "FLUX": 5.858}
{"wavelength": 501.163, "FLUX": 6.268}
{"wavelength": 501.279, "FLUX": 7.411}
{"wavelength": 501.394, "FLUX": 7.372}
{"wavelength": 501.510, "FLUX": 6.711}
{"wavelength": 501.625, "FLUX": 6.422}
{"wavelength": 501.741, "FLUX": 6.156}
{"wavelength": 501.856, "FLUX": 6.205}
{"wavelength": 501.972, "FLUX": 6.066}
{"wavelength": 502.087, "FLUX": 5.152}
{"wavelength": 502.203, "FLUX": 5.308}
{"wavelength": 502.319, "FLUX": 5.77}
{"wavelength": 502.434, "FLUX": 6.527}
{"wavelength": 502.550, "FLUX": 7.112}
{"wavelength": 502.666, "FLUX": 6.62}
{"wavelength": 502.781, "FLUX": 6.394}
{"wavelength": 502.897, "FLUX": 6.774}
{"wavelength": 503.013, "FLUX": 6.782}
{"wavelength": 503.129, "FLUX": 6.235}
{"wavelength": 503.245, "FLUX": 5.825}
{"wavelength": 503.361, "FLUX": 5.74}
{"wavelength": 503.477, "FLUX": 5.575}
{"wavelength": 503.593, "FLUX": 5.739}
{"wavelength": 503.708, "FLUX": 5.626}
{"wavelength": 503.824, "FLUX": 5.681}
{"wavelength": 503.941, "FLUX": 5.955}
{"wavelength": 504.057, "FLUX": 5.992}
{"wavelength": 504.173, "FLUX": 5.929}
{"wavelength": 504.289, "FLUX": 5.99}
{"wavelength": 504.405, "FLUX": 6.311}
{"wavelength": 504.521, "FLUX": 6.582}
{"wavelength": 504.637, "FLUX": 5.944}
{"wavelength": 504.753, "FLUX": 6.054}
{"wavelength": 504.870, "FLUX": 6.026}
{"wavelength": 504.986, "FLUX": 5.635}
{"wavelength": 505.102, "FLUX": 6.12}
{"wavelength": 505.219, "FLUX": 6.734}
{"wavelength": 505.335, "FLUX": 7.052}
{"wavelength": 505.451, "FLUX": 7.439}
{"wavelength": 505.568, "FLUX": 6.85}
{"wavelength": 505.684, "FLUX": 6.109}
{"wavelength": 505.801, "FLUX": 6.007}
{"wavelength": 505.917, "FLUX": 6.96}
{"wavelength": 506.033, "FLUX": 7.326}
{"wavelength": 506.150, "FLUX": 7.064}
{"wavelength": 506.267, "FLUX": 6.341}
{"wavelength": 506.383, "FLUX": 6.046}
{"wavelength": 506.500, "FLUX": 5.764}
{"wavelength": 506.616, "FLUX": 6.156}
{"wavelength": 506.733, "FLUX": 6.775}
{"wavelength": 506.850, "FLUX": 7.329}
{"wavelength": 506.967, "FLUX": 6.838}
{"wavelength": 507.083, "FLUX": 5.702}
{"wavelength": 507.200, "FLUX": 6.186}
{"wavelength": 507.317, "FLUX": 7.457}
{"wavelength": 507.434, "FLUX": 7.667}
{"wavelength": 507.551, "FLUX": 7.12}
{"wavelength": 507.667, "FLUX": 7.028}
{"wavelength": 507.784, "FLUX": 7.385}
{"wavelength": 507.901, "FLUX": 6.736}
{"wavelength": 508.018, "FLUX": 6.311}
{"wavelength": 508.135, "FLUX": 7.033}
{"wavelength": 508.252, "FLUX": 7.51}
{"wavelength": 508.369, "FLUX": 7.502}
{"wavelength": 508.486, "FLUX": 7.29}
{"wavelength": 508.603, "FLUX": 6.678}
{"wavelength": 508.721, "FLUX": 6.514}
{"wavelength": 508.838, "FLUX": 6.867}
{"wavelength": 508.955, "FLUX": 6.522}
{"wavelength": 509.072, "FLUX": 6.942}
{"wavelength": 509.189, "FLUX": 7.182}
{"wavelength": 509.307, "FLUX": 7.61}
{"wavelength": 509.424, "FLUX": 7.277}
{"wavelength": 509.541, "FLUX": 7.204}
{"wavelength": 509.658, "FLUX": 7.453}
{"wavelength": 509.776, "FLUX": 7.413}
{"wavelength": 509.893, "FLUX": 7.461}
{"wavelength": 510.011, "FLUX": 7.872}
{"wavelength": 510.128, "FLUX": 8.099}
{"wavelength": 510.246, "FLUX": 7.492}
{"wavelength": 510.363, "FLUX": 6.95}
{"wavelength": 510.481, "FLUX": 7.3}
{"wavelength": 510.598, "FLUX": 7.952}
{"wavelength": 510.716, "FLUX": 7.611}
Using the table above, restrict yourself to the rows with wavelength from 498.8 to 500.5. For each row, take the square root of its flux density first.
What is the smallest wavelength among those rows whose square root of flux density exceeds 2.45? 499.550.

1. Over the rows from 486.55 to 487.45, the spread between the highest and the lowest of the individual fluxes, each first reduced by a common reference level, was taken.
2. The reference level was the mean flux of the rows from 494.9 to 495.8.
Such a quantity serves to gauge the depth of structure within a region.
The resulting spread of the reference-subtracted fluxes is 2.7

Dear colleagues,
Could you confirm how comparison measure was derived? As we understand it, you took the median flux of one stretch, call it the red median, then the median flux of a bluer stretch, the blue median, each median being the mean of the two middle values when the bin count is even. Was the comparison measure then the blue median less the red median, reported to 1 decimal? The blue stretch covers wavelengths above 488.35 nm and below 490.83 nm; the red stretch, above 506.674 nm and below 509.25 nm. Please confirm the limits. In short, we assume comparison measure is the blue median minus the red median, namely -1.1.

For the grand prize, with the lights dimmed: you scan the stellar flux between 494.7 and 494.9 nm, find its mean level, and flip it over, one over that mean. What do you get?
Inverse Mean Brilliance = 0.22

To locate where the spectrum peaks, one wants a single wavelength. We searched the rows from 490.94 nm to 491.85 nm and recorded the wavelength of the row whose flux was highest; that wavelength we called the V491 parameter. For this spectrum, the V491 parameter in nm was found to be 491.563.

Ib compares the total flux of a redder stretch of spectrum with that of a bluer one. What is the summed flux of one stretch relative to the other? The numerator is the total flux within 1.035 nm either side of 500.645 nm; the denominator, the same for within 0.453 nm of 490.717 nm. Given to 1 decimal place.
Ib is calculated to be 2.6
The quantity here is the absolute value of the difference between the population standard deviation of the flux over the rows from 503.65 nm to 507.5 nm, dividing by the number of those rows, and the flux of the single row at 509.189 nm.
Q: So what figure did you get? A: 6.6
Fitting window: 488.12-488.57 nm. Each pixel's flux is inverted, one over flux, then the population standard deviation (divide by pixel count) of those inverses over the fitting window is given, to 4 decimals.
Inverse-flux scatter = 0.0075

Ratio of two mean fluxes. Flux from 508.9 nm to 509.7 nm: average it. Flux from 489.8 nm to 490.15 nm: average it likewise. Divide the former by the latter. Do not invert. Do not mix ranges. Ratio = 1.23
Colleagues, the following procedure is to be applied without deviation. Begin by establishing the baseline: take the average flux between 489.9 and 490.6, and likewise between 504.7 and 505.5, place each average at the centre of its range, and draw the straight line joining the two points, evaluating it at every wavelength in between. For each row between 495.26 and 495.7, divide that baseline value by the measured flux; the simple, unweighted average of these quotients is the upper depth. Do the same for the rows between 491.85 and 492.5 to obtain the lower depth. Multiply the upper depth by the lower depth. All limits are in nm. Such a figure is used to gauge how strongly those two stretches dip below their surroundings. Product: 1.59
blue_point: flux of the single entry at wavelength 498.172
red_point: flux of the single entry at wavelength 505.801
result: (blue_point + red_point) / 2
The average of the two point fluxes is 6.2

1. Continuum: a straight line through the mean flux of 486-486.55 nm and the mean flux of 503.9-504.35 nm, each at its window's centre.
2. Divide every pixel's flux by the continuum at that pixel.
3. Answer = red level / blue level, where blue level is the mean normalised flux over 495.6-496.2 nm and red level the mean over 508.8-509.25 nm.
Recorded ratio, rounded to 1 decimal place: 1.3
